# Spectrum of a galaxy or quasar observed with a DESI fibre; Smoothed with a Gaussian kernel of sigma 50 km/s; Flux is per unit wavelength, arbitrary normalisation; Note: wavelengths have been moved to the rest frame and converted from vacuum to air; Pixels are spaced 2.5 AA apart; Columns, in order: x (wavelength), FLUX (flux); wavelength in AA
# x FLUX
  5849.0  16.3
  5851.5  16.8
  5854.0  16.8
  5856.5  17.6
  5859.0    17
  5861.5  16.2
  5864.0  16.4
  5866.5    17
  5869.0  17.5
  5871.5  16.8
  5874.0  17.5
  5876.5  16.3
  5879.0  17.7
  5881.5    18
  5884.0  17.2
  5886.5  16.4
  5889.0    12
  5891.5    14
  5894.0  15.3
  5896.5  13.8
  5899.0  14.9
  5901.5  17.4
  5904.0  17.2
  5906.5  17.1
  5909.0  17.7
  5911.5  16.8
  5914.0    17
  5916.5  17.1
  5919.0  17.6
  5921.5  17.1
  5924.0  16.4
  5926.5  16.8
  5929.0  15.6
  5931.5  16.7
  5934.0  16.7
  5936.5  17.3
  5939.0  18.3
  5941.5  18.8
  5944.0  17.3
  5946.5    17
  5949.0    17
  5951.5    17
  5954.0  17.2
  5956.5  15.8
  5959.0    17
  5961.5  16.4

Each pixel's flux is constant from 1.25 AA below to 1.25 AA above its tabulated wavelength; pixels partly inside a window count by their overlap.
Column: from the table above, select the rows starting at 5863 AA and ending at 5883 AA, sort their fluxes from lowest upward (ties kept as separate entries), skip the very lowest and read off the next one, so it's 16.4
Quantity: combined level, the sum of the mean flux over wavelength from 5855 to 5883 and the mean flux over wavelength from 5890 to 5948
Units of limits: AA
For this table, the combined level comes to 33.8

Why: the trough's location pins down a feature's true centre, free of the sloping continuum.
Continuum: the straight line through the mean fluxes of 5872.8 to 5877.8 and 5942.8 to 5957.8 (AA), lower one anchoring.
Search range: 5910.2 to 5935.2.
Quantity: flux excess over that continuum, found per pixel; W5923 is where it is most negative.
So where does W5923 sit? 5929.0 AA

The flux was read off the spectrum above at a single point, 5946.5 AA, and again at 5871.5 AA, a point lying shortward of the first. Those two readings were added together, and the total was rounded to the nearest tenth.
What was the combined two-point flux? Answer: 33.8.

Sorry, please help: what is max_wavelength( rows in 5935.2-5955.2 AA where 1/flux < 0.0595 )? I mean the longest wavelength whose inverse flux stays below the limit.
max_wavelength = 5954.0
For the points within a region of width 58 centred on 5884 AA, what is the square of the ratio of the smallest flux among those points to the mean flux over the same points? 0.53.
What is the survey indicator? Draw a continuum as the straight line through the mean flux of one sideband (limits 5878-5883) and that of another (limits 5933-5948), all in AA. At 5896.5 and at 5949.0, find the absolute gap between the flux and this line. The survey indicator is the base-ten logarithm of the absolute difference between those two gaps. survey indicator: 0.5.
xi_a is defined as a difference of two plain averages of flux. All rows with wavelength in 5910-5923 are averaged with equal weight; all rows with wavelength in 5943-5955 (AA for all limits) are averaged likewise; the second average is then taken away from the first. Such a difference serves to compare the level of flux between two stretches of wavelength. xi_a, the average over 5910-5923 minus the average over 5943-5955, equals 0.02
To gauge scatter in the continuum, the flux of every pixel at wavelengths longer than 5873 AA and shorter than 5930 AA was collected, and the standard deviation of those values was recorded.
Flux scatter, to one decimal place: 1.5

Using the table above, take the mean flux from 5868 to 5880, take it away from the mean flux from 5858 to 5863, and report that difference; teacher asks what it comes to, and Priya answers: -0.6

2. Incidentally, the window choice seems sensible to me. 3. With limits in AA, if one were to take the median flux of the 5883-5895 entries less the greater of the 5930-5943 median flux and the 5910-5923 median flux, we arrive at -2.0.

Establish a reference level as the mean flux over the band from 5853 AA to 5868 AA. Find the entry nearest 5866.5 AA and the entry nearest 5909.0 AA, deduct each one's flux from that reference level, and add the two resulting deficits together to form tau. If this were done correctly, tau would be -1.0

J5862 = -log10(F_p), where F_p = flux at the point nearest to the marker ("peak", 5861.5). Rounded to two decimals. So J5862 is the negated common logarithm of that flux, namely -1.21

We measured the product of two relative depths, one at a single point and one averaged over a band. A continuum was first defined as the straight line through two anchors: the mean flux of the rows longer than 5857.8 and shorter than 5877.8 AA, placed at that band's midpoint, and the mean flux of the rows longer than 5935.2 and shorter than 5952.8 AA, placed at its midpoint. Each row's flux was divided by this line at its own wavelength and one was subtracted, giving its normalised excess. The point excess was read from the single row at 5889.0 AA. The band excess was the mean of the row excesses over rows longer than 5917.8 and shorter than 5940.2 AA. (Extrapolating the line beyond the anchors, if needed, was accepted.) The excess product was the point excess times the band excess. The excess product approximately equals 0.008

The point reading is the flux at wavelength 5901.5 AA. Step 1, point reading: 17.4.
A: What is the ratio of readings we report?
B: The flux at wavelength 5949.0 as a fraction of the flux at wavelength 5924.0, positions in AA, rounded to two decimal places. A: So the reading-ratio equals 1.04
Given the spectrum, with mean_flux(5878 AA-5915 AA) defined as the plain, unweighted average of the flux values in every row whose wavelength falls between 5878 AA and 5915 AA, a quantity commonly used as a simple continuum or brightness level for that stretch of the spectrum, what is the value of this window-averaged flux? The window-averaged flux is 16.2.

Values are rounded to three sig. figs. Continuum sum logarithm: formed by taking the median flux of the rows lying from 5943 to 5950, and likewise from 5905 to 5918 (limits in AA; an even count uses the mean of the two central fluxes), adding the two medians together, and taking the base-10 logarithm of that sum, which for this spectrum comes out 1.53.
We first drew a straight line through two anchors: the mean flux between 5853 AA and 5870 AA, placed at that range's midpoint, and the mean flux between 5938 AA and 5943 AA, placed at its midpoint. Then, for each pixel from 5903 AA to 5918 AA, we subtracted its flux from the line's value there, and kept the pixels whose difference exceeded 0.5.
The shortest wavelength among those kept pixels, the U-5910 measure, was 5904.0 AA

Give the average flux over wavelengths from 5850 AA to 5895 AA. 16.5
